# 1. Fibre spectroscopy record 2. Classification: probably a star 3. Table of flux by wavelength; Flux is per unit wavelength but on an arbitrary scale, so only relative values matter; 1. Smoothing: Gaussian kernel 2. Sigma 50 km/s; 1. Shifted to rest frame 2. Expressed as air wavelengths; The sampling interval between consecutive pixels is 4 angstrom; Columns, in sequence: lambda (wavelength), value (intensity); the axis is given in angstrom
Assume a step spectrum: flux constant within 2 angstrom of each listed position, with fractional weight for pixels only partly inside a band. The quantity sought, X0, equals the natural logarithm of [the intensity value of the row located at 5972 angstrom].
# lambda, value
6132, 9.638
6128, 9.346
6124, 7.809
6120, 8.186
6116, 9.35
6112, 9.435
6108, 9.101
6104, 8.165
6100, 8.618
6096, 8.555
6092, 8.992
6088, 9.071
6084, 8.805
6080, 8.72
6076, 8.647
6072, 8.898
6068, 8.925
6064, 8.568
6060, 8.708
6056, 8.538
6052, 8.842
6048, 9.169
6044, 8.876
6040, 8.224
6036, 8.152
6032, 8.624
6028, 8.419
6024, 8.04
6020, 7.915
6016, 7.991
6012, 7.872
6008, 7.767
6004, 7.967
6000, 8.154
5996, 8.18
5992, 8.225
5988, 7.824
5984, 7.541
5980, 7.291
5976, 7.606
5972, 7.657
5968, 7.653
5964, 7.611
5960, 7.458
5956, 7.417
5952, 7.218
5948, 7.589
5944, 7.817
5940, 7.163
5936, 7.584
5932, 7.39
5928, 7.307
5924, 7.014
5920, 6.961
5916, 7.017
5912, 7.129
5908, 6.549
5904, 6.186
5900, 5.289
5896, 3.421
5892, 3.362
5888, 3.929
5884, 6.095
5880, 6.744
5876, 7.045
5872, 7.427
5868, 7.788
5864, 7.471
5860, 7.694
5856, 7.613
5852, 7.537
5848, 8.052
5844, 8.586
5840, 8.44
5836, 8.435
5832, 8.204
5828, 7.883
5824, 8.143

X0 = 2.04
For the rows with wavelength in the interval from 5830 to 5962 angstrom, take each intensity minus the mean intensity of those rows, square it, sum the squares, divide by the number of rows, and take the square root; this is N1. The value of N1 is 1.3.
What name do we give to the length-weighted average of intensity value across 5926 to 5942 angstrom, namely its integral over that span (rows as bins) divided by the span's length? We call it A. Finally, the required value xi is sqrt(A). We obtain 2.71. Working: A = 7.4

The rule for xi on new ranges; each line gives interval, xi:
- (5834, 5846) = 2.91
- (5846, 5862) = 2.78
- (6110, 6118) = 3.06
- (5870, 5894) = 2.40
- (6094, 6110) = 2.93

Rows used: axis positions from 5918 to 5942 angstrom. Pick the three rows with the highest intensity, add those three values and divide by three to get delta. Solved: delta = 7.4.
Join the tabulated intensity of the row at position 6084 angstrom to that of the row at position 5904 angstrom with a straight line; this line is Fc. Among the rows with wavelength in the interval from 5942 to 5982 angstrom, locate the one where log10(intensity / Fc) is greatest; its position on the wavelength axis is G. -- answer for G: 5944 angstrom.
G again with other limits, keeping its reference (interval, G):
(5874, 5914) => 5876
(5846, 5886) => 5848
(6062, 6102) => 6068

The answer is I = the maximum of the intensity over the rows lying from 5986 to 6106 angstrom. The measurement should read 9.169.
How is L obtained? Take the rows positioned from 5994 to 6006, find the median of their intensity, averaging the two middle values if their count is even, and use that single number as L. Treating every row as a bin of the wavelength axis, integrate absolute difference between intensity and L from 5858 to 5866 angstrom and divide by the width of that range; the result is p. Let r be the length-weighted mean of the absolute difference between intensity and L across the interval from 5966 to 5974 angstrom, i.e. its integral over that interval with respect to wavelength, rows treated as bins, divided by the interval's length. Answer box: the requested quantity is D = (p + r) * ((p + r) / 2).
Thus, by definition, 0.6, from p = 0.57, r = 0.50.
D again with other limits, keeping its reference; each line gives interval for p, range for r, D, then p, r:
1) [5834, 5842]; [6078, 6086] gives 0.4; 0.28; 0.61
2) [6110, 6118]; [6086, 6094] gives 2.2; 1.24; 0.88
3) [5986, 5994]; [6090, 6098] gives 0.3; 0.20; 0.62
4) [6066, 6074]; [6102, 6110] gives 0.8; 0.76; 0.48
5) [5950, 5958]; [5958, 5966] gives 1.1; 0.84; 0.62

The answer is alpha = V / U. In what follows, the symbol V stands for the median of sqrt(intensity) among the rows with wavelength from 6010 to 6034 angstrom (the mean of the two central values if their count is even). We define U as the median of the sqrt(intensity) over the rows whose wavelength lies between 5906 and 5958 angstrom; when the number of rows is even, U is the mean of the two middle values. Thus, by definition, 1.05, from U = 2.69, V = 2.83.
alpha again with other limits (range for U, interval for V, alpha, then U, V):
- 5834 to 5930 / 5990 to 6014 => 1.07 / 2.66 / 2.84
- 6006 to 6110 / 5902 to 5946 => 0.91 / 2.94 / 2.67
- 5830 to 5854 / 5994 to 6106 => 1.01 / 2.88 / 2.93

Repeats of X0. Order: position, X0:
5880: 1.91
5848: 2.09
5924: 1.95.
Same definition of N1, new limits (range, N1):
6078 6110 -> 0.3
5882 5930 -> 1.4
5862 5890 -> 1.2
